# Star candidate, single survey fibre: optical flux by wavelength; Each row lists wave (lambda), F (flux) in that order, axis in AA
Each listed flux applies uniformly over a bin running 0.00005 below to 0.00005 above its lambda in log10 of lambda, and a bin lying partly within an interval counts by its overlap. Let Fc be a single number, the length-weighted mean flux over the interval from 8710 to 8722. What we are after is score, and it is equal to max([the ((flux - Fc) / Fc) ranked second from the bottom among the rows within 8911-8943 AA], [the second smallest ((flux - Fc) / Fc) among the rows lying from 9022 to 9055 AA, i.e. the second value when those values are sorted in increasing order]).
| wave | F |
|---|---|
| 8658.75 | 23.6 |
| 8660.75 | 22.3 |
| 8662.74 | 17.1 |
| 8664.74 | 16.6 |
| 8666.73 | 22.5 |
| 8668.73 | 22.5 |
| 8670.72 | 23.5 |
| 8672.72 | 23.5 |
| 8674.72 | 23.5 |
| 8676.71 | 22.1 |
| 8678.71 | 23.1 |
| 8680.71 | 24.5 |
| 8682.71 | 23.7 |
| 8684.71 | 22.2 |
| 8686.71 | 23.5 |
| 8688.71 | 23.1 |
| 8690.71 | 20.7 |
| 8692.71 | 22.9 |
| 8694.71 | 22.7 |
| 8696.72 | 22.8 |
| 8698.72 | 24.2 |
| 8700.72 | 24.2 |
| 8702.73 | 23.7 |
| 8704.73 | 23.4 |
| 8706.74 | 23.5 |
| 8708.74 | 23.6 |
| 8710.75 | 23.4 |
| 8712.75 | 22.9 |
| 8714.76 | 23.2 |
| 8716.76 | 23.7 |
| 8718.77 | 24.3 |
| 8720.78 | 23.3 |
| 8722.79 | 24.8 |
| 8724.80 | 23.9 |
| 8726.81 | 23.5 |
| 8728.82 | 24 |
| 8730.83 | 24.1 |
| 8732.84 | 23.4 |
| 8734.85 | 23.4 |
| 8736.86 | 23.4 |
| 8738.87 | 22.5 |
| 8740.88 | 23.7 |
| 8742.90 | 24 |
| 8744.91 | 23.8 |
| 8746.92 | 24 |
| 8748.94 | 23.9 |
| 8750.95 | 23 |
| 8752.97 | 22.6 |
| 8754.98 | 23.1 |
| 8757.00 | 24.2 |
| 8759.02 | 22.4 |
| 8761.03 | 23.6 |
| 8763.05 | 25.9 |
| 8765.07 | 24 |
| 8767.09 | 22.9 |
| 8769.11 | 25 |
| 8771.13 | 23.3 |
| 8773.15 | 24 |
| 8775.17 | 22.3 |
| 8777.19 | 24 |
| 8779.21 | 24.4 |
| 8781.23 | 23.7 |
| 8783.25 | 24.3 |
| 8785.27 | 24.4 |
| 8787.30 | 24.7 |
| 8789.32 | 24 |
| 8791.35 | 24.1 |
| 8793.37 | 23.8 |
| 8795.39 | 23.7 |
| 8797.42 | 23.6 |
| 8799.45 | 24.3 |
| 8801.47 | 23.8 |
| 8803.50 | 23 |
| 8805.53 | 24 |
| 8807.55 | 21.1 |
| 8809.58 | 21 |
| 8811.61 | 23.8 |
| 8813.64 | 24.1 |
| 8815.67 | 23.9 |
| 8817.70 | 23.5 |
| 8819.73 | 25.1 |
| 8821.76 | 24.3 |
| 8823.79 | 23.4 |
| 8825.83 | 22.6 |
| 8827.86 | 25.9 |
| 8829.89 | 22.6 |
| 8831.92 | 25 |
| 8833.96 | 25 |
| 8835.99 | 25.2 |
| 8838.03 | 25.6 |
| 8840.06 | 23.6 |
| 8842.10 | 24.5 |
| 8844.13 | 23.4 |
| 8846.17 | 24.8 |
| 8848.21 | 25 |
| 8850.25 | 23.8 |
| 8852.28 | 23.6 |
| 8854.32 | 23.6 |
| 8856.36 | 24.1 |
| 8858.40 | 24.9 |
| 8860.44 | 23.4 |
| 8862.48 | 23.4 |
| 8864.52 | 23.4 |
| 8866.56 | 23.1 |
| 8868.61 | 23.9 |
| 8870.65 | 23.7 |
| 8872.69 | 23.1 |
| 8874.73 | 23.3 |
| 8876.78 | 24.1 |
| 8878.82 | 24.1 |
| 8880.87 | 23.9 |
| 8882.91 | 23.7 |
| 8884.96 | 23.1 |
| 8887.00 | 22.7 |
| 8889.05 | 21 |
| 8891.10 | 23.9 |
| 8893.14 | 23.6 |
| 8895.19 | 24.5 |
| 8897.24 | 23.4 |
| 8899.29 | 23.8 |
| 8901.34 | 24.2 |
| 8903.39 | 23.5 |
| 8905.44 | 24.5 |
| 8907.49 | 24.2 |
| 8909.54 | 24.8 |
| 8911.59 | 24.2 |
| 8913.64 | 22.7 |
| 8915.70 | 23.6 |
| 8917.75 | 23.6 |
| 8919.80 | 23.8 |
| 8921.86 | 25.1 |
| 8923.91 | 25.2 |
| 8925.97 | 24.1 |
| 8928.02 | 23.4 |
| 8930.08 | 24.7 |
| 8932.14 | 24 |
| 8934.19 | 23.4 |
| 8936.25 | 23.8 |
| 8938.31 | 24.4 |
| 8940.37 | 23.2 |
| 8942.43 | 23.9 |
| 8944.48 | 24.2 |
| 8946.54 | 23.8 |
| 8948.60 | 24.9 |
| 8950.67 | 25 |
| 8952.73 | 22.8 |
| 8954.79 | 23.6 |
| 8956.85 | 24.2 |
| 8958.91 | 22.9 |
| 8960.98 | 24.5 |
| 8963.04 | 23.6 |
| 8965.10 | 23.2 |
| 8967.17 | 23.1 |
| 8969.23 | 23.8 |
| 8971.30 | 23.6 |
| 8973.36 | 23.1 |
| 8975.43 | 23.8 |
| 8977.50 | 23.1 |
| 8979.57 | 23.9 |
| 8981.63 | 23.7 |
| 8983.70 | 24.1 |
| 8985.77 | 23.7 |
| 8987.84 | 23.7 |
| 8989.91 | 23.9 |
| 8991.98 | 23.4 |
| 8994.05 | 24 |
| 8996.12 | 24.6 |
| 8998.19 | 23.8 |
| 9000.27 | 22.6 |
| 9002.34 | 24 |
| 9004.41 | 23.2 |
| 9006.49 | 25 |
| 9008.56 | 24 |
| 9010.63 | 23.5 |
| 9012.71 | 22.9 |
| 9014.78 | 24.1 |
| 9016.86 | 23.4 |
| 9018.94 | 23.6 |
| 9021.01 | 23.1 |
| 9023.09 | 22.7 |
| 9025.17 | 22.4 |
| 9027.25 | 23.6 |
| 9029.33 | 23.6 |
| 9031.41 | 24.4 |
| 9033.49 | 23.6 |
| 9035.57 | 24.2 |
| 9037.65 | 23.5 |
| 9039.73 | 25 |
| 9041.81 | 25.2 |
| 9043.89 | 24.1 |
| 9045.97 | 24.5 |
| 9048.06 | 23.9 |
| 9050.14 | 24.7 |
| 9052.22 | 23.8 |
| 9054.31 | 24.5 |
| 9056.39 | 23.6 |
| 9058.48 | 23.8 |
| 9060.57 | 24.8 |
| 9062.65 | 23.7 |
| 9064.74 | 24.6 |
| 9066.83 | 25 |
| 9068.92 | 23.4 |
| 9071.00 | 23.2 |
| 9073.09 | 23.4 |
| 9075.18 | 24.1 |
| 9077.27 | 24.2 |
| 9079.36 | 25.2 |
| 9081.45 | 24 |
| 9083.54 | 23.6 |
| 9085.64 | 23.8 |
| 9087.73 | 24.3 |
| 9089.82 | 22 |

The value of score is -0.013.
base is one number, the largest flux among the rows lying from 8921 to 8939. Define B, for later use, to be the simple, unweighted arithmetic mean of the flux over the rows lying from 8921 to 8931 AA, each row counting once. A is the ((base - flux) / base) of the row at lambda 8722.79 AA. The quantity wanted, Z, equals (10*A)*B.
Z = 3.9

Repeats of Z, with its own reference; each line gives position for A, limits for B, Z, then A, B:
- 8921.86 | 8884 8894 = 0.9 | 0.004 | 22.9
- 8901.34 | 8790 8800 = 9.5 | 0.040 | 23.9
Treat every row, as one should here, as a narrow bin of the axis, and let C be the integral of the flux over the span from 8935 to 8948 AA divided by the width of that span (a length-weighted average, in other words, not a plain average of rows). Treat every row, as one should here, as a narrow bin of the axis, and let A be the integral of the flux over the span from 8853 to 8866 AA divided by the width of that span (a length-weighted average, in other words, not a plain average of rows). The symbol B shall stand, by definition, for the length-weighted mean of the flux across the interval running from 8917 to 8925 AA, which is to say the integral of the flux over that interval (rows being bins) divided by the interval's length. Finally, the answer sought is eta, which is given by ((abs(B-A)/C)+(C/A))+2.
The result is 3.034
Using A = 23.8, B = 24.4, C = 23.9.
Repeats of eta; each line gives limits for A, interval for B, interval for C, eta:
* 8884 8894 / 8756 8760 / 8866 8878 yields 3.048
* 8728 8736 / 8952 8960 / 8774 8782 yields 3.009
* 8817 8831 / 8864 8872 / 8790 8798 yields 3.013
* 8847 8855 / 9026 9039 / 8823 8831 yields 2.993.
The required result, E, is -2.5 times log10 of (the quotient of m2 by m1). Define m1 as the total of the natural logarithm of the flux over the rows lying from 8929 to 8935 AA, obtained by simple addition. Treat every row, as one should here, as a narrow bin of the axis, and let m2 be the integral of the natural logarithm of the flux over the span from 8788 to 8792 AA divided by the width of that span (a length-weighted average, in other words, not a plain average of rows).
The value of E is 1.2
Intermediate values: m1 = 9.5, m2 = 3.18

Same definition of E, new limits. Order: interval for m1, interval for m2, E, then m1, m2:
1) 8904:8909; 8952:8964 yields 0.8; 6.4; 3.16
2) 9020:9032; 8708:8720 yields 1.9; 18.9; 3.16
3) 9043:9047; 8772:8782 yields 0.8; 6.4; 3.17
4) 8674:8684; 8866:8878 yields 1.7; 15.8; 3.16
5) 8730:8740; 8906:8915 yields 1.7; 15.8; 3.18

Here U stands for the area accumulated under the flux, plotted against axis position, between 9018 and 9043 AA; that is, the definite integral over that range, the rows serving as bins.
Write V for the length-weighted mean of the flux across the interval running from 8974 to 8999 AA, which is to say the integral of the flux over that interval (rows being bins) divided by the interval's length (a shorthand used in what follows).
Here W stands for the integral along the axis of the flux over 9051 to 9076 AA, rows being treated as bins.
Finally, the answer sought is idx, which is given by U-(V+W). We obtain -30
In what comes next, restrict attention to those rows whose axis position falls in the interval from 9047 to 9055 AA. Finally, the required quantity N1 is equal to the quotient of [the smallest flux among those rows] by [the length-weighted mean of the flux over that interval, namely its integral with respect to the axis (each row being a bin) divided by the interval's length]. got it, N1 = 0.983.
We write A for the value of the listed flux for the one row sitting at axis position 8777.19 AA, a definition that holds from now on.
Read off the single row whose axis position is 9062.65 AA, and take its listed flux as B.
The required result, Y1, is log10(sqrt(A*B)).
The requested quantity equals 1.38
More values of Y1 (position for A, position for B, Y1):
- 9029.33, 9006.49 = 1.39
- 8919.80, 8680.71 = 1.38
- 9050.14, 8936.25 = 1.38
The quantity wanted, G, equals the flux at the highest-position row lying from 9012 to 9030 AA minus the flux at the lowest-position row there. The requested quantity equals 0.7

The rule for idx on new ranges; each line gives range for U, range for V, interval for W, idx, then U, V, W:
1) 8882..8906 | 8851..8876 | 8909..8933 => -38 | 563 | 23.6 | 578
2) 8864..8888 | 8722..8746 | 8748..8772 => -27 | 564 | 23.7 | 568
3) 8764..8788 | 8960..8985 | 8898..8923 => -50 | 574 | 23.6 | 600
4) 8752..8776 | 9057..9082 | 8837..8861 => -38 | 567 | 24.1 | 581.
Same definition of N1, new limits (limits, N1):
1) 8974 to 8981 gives 0.980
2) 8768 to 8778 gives 0.941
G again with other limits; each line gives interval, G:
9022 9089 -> 1.6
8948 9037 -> -0.7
